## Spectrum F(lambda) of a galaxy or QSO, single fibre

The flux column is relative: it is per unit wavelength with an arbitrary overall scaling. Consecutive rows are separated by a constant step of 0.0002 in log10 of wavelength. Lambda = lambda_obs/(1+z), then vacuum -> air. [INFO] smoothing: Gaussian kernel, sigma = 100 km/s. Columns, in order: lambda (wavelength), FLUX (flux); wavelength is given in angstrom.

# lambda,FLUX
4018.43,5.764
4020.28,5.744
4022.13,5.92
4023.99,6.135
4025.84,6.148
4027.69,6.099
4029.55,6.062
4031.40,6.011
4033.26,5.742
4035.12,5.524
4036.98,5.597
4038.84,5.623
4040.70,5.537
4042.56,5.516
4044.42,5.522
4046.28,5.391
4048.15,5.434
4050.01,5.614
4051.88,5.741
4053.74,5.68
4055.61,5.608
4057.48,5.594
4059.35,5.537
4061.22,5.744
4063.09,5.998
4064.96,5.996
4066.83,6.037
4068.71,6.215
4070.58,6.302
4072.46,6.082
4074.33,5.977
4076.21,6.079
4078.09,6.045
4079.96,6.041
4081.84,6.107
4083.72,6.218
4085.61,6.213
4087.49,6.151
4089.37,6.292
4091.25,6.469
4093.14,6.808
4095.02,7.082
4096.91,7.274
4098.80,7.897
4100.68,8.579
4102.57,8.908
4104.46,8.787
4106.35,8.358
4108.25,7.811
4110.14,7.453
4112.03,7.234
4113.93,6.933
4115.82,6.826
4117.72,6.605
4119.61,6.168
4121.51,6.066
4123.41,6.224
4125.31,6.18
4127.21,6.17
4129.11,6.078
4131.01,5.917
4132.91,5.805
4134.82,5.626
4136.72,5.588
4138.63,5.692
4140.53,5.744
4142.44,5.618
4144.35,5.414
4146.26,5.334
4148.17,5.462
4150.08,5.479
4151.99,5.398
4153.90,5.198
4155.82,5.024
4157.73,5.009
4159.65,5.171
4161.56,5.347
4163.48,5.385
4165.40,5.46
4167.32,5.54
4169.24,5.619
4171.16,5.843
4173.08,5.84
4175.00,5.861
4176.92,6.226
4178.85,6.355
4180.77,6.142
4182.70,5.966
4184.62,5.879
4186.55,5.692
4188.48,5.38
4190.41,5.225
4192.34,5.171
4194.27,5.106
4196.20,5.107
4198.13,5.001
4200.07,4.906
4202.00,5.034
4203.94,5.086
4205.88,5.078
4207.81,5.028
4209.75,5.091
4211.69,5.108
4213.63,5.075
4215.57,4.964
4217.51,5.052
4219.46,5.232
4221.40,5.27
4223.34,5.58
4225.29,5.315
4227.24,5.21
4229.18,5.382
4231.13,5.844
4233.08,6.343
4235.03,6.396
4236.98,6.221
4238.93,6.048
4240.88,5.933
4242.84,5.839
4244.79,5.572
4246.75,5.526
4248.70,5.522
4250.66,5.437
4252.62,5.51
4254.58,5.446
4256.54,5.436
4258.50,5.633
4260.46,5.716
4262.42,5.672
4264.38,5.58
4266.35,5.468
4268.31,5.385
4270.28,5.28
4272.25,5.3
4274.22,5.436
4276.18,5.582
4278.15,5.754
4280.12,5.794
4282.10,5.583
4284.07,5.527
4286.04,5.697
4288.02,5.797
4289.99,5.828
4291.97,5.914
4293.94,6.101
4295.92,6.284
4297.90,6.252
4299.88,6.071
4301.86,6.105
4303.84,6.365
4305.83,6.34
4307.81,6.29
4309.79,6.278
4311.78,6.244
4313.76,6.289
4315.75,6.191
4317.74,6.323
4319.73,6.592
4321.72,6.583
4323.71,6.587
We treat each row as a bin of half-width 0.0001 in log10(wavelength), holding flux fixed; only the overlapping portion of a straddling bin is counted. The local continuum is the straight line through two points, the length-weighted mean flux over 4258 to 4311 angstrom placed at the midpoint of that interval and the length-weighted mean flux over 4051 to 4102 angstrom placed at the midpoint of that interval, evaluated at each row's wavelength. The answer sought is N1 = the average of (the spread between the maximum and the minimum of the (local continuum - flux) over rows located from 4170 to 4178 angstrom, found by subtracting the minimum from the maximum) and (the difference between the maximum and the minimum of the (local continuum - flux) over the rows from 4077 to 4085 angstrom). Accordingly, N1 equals 0.29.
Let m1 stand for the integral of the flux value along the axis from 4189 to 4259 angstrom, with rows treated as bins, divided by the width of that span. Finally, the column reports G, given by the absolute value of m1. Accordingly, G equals 5.4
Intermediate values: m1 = 5.4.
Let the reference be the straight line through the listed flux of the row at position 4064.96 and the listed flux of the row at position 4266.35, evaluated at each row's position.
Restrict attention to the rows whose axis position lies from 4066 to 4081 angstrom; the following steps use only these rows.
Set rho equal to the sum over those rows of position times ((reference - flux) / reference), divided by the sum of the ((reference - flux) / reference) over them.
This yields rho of 4072.3 angstrom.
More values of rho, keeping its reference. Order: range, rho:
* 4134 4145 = 4140.2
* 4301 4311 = 4306.0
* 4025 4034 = 4033.7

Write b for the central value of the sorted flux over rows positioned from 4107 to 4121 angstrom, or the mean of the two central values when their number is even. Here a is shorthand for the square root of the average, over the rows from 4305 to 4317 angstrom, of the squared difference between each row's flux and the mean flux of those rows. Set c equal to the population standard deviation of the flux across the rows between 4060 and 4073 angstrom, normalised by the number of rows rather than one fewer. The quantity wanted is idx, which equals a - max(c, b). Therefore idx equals -6.9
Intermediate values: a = 0.05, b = 6.9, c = 0.17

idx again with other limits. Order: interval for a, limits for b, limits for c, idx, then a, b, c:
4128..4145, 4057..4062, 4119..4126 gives -5.4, 0.18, 5.6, 0.06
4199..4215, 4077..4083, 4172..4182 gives -6.0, 0.06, 6.0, 0.20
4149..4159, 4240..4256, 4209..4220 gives -5.3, 0.19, 5.5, 0.08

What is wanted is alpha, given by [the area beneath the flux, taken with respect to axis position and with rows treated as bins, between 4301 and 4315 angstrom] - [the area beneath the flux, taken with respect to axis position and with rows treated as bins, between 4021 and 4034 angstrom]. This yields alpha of 10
